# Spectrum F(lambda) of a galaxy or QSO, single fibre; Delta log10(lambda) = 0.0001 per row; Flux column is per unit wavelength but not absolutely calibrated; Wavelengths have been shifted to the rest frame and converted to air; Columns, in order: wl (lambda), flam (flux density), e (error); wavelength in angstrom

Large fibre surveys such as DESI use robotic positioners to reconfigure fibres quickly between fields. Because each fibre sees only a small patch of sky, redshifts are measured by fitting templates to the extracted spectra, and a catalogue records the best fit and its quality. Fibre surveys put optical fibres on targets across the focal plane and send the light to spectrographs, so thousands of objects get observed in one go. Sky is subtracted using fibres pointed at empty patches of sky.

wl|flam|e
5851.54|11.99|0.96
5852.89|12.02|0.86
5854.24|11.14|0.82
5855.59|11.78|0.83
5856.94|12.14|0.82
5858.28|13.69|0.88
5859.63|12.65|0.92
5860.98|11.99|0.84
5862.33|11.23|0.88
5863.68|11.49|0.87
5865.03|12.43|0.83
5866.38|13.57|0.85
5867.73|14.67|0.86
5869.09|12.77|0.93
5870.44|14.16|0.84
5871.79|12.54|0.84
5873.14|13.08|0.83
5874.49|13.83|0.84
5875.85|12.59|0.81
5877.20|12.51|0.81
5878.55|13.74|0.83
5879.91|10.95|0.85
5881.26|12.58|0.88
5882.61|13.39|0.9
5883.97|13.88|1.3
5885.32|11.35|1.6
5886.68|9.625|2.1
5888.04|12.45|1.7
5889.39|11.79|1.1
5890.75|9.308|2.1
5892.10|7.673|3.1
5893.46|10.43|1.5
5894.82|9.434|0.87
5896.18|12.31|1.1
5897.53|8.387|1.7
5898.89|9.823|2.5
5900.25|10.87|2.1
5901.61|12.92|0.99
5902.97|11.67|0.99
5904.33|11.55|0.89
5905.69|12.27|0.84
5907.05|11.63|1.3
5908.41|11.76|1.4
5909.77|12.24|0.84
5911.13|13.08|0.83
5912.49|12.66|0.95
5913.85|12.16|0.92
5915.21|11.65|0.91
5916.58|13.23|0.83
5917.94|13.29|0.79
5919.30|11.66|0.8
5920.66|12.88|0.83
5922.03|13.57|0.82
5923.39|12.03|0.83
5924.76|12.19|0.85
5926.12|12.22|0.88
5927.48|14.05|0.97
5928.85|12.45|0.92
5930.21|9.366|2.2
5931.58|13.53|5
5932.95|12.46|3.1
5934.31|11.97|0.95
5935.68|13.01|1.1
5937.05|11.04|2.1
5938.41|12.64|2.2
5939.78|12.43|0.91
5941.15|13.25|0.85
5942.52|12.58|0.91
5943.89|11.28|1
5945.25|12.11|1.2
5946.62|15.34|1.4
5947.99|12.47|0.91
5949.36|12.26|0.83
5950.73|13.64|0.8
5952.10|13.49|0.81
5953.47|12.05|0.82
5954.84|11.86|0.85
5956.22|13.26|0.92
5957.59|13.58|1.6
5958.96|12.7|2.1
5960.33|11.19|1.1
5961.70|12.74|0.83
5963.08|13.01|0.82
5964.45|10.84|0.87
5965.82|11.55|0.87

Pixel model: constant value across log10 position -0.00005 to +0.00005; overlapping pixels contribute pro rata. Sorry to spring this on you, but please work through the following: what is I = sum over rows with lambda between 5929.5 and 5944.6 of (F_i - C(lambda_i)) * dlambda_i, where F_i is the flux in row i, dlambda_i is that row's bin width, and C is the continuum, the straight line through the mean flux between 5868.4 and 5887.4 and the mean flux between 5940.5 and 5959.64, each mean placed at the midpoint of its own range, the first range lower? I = -10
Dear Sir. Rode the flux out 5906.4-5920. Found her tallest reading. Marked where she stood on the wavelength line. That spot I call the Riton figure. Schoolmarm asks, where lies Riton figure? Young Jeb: 5917.94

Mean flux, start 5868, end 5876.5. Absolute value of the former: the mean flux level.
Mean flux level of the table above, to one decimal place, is 13.2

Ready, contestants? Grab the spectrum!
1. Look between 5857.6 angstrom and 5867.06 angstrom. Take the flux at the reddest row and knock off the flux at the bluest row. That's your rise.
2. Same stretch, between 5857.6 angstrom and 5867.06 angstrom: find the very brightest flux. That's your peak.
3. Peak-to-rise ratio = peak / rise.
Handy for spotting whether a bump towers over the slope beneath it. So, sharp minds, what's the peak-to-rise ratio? -114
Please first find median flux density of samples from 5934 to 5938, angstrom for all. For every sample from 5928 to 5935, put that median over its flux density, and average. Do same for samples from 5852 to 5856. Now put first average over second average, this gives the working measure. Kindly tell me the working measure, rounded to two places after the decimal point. 0.99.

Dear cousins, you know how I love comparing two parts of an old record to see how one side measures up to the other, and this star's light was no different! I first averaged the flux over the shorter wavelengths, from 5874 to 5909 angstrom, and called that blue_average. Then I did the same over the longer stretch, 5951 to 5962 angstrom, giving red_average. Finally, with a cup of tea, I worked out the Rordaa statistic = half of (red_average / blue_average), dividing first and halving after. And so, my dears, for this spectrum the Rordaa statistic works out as 0.55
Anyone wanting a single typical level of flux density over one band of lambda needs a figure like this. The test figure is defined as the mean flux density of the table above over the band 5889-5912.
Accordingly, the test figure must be 11.0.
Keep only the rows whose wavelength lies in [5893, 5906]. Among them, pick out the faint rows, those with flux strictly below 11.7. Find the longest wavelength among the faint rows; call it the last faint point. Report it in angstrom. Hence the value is 5904.33 angstrom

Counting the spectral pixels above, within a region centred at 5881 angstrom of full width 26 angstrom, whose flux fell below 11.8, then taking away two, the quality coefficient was 5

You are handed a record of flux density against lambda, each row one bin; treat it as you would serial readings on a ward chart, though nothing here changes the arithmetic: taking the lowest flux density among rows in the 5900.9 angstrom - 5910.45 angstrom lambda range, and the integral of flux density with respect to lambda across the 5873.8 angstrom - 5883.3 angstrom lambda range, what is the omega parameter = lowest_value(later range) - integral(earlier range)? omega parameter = -110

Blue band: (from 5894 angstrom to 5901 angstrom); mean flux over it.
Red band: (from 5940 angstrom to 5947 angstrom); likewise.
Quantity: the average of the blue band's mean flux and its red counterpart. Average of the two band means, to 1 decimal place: 11.5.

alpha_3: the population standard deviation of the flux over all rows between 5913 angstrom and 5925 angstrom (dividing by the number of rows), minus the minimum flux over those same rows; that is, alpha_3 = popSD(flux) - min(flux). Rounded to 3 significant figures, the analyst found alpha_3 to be -11.0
